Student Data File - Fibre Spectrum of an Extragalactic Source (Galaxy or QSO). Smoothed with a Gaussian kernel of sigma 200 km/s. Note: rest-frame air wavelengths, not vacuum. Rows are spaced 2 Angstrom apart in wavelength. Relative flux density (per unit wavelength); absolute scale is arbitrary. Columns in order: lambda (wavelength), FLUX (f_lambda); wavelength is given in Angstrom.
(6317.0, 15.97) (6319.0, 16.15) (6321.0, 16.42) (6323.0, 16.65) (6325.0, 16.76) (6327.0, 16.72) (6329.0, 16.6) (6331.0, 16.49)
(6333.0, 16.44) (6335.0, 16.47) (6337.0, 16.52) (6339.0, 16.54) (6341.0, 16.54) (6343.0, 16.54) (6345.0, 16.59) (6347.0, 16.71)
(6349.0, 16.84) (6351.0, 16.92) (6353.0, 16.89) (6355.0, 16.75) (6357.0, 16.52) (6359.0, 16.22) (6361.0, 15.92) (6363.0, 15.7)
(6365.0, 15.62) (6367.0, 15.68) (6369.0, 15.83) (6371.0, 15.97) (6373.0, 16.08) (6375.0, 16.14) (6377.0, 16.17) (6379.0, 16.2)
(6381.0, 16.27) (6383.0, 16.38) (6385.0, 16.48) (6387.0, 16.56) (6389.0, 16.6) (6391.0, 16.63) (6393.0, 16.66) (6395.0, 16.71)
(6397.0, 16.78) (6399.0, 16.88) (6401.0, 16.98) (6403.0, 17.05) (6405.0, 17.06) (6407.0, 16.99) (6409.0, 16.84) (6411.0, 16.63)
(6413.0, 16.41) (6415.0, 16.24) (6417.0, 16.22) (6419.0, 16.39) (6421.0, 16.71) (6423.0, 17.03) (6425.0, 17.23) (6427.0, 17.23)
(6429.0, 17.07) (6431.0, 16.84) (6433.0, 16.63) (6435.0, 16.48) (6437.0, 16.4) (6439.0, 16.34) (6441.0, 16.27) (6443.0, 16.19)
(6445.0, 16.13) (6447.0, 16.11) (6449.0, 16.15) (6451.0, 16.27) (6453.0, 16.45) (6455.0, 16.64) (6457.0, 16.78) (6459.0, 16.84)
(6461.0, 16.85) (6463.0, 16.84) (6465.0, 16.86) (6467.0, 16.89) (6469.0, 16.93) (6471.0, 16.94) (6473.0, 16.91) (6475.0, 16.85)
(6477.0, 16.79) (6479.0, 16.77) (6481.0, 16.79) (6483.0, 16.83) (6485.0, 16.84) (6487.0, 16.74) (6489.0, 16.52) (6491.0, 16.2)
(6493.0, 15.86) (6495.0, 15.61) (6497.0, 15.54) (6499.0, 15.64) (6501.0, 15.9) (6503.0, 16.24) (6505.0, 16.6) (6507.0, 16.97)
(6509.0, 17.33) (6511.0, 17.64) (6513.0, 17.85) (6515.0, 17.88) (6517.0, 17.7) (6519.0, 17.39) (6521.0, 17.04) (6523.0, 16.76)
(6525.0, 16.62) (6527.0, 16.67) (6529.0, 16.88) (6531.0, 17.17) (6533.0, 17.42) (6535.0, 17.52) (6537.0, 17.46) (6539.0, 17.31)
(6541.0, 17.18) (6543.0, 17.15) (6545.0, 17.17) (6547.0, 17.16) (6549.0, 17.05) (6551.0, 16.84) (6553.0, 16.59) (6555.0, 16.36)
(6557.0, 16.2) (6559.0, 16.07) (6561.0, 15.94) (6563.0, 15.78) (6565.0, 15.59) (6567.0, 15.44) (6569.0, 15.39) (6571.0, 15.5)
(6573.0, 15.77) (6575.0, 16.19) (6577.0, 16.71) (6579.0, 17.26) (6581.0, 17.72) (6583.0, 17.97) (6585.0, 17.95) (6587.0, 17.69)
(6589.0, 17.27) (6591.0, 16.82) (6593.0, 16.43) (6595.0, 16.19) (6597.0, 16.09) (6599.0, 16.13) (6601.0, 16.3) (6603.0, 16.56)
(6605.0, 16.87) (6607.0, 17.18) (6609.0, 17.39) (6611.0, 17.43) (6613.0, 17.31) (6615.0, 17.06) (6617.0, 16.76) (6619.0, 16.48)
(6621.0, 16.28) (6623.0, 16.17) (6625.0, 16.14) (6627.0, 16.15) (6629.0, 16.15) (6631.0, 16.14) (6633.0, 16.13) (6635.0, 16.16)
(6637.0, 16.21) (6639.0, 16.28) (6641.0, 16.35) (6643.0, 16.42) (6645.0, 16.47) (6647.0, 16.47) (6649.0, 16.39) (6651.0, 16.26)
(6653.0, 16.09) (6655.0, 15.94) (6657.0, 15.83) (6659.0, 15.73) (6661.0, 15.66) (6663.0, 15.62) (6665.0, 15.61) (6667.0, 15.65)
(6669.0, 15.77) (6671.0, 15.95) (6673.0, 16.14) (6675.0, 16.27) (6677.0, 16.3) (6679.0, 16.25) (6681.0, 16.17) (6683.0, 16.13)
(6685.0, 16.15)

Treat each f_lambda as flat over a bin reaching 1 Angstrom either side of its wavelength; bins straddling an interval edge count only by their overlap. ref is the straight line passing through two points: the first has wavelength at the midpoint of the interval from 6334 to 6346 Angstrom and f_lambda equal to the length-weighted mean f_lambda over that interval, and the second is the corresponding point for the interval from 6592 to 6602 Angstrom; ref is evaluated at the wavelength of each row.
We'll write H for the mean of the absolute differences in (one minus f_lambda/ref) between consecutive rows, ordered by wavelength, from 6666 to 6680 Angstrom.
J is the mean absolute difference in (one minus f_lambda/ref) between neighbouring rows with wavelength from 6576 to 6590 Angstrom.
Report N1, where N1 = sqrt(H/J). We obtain 0.6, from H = 0.007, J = 0.020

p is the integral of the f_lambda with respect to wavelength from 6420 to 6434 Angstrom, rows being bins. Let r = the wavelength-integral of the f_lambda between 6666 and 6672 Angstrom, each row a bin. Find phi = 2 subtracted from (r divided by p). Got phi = -1.6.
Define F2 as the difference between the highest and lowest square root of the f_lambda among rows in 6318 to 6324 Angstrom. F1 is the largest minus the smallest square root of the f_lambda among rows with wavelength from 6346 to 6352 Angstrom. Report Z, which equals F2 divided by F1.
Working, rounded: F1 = 0.026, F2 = 0.06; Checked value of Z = 2.4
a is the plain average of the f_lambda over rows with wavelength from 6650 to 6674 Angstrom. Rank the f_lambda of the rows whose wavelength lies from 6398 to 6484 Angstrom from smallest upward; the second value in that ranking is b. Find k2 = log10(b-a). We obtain -0.6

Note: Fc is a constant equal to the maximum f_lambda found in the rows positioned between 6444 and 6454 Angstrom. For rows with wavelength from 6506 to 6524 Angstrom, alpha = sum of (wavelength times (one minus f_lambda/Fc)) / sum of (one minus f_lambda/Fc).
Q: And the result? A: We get 6514.4 Angstrom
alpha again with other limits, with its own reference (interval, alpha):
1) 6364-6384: 6370.8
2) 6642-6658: 6654.7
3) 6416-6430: 6426.5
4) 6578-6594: 6584.3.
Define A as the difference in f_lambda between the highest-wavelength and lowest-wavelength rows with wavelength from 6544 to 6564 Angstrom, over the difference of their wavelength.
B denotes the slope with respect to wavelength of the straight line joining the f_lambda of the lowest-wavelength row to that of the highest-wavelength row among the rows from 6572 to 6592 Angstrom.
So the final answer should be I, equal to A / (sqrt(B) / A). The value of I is 0.0247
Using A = -0.077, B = 0.058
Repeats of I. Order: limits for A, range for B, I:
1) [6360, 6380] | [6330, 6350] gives 0.0017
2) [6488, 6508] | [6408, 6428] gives 0.0042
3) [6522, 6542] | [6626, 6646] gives 0.0041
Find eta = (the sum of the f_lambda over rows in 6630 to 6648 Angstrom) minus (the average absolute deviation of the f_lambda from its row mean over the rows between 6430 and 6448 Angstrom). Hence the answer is 146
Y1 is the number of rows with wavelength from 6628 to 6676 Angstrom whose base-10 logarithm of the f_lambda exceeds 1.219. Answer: 0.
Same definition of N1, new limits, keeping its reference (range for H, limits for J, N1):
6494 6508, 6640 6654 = 1.7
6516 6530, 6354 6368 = 1.1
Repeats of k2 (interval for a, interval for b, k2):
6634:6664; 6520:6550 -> -0.3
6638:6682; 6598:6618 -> -0.6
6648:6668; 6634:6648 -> -0.5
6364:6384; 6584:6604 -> -1.0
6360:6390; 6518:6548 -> -0.2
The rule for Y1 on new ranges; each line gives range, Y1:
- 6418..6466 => 13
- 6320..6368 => 10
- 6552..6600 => 9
